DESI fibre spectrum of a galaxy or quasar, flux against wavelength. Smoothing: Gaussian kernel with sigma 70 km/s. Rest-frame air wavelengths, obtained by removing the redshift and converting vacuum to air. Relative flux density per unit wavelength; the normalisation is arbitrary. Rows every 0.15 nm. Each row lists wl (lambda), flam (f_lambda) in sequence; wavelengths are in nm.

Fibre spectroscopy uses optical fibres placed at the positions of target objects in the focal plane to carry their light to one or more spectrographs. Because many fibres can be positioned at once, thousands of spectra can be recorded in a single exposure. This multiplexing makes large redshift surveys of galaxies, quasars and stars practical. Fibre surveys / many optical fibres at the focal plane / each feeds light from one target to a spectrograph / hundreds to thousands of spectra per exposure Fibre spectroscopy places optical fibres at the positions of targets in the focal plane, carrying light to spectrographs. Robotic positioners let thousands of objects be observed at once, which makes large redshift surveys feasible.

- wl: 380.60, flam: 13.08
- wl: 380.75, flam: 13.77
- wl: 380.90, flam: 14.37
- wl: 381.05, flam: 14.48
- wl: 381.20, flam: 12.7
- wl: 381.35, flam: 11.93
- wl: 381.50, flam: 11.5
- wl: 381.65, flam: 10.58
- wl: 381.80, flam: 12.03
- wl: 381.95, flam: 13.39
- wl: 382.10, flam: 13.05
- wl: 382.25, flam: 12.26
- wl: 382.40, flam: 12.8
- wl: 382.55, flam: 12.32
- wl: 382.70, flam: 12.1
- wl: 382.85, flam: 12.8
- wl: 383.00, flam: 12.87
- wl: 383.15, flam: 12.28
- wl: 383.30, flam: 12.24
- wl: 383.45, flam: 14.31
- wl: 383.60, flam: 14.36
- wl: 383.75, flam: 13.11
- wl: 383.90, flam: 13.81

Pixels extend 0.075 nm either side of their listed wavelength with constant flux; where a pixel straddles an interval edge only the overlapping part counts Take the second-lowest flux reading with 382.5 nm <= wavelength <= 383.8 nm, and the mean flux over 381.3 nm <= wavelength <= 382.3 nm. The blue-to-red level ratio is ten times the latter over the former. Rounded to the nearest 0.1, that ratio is 9.9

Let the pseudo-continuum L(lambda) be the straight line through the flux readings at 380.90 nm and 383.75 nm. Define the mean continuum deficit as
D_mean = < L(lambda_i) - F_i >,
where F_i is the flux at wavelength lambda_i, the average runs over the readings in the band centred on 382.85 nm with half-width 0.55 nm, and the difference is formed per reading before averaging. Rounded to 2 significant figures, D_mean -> 1.0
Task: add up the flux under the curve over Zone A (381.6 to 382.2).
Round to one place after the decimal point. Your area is 7.4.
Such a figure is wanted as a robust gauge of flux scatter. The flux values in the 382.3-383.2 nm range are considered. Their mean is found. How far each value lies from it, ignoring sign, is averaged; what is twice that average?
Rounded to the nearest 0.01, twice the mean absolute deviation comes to 0.59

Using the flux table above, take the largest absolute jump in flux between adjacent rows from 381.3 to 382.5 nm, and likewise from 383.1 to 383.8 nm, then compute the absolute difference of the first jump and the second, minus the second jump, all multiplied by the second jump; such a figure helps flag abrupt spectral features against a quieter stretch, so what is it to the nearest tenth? -3.0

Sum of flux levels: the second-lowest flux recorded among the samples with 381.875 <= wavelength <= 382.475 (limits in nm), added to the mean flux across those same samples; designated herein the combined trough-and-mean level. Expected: 25.7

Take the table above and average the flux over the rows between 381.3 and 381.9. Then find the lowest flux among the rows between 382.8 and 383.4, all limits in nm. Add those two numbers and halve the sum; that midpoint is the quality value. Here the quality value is 11.9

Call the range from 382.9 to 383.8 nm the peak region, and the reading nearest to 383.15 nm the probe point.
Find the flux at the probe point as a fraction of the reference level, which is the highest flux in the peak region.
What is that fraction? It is 0.86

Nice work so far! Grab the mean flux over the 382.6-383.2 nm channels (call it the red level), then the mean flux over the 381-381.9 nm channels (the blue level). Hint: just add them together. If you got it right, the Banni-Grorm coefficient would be 24.7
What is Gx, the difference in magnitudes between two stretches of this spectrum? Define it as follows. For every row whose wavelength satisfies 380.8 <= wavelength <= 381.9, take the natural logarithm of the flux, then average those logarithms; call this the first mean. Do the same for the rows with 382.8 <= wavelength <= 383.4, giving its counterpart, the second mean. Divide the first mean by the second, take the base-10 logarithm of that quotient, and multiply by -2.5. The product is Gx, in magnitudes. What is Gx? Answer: 0.004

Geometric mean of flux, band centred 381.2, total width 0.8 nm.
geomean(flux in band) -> 12.9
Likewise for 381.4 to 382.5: 12.2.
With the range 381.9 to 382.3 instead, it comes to 12.9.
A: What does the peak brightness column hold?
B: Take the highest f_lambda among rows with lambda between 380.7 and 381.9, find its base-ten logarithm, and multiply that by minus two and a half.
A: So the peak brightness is -2.90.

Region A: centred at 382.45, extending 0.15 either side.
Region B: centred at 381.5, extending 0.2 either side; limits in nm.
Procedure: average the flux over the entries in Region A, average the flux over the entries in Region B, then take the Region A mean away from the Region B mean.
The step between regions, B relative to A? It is -1.2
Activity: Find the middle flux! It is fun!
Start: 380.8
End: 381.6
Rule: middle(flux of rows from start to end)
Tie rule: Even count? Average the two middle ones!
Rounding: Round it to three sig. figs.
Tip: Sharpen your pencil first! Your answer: 12.7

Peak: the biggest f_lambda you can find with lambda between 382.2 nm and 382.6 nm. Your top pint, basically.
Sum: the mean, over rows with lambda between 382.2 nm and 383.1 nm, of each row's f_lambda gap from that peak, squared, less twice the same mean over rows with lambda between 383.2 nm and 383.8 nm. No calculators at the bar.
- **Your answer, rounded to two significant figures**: -2.4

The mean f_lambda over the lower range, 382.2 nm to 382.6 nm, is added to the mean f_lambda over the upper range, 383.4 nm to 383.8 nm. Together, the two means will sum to 26.4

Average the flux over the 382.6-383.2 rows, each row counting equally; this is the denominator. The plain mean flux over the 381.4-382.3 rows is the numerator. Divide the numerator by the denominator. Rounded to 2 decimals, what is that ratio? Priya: 0.97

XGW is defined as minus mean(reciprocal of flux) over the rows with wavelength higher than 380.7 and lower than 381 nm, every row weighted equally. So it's -0.071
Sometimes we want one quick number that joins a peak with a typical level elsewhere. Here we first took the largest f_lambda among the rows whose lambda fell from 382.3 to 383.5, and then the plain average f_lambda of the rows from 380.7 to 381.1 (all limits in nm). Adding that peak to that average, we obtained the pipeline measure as 28.5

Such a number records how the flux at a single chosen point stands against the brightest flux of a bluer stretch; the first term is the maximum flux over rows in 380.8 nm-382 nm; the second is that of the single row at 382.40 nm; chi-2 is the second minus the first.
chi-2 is -1.7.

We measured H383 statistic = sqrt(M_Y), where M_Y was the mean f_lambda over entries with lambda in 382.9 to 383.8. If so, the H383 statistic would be 3.63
